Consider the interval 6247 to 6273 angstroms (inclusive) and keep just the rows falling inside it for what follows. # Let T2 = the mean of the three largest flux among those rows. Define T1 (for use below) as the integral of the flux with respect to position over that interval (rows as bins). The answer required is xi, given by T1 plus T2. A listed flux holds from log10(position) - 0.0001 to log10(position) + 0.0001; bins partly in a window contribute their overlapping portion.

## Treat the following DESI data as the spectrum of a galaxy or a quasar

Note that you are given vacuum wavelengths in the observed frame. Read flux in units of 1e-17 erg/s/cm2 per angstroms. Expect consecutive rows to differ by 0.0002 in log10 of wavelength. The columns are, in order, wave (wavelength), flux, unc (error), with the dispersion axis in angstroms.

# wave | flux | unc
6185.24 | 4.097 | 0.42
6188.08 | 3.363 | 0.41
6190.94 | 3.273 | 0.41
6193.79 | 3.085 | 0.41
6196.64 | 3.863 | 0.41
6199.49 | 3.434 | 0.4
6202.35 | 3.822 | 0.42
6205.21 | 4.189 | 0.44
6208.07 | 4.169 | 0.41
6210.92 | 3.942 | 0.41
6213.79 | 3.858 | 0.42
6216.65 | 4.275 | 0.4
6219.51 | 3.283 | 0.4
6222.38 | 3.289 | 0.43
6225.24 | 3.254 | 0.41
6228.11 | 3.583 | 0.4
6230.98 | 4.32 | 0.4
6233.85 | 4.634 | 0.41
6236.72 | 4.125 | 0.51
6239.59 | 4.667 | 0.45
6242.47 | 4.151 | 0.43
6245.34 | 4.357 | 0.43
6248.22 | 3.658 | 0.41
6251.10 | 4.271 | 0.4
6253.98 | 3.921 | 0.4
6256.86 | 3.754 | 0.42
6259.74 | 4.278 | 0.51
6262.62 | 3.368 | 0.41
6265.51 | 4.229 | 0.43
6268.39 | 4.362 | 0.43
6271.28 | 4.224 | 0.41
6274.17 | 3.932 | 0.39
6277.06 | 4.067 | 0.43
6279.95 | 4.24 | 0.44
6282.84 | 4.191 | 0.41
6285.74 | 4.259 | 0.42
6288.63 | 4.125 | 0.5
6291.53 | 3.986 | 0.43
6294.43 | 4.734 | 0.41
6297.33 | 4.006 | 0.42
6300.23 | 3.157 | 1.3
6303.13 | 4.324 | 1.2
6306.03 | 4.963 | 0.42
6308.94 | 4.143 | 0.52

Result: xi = 109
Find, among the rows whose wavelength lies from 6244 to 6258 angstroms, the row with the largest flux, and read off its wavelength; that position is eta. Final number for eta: 6245.34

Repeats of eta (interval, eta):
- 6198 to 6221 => 6216.65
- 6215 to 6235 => 6233.85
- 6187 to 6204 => 6196.64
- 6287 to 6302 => 6294.43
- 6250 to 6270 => 6268.39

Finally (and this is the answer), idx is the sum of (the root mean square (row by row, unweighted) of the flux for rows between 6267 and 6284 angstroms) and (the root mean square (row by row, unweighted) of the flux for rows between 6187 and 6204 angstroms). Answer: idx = 7.7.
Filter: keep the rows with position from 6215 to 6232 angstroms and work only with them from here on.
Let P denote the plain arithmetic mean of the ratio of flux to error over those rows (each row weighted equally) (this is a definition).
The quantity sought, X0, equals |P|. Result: 9.0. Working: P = 9.0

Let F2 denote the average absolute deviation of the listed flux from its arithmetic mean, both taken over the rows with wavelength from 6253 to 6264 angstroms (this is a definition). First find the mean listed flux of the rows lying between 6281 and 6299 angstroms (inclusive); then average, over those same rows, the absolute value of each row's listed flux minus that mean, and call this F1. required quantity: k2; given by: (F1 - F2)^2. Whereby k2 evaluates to 0.0069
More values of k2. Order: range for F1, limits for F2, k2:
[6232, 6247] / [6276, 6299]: 0.0029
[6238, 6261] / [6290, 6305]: 0.0154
